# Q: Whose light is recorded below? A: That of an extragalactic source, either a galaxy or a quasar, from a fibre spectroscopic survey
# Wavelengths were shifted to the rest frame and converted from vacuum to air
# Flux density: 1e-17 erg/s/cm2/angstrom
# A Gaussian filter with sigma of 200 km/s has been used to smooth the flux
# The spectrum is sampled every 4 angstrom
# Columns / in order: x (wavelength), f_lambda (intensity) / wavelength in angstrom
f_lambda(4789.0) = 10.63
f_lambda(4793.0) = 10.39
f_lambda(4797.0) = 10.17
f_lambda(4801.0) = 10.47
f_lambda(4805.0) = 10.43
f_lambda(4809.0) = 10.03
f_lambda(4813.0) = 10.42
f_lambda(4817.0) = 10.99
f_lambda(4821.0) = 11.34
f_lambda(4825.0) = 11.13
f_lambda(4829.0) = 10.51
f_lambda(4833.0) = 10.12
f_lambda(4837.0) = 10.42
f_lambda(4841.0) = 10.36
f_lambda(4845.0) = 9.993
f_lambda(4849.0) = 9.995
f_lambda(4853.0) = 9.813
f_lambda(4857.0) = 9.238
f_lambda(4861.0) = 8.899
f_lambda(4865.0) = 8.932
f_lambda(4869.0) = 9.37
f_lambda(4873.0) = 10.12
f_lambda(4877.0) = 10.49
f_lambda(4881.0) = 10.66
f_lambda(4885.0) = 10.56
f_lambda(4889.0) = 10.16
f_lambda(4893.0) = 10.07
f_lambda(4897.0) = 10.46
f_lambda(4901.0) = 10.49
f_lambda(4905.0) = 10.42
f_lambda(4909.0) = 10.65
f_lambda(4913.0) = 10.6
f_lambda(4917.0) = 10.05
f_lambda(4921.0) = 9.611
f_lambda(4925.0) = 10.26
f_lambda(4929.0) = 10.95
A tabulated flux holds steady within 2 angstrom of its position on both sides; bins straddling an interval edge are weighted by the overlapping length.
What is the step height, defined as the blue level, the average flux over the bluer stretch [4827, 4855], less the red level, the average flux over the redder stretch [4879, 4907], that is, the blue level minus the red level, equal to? -0.2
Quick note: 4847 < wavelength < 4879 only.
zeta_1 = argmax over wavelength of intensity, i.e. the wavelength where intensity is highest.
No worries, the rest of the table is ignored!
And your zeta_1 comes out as 4877.0 angstrom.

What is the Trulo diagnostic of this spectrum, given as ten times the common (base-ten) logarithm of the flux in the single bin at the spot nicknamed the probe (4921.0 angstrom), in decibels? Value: 9.8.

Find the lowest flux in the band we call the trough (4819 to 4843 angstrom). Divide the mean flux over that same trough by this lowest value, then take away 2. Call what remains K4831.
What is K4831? -0.948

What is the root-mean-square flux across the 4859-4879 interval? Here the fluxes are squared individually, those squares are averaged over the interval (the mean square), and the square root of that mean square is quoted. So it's 9.6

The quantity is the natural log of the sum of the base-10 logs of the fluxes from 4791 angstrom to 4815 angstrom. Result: 1.81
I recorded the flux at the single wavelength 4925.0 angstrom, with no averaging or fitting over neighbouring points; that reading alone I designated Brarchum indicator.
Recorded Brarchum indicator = 10.26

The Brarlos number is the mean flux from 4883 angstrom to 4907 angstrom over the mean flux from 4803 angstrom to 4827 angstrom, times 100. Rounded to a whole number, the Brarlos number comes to 97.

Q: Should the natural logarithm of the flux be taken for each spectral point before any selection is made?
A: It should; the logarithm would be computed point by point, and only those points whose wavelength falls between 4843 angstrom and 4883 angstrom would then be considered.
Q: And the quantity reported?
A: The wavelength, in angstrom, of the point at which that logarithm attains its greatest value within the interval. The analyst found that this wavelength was 4881.0 angstrom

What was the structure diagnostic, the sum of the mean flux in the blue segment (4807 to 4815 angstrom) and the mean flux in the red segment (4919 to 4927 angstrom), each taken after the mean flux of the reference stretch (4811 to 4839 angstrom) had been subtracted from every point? -1.2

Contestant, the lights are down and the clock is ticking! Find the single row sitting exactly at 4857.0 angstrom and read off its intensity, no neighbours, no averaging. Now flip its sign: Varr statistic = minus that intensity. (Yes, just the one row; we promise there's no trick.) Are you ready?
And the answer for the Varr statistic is -9.2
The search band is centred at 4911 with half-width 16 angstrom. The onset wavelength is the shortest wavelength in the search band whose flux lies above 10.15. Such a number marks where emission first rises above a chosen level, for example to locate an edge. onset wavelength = 4897.0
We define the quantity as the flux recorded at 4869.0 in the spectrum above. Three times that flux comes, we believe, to 28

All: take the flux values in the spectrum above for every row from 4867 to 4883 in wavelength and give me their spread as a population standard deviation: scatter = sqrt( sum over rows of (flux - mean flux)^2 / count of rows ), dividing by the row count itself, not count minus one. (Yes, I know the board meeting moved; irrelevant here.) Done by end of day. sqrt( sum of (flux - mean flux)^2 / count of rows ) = 0.496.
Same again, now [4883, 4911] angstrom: 0.195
